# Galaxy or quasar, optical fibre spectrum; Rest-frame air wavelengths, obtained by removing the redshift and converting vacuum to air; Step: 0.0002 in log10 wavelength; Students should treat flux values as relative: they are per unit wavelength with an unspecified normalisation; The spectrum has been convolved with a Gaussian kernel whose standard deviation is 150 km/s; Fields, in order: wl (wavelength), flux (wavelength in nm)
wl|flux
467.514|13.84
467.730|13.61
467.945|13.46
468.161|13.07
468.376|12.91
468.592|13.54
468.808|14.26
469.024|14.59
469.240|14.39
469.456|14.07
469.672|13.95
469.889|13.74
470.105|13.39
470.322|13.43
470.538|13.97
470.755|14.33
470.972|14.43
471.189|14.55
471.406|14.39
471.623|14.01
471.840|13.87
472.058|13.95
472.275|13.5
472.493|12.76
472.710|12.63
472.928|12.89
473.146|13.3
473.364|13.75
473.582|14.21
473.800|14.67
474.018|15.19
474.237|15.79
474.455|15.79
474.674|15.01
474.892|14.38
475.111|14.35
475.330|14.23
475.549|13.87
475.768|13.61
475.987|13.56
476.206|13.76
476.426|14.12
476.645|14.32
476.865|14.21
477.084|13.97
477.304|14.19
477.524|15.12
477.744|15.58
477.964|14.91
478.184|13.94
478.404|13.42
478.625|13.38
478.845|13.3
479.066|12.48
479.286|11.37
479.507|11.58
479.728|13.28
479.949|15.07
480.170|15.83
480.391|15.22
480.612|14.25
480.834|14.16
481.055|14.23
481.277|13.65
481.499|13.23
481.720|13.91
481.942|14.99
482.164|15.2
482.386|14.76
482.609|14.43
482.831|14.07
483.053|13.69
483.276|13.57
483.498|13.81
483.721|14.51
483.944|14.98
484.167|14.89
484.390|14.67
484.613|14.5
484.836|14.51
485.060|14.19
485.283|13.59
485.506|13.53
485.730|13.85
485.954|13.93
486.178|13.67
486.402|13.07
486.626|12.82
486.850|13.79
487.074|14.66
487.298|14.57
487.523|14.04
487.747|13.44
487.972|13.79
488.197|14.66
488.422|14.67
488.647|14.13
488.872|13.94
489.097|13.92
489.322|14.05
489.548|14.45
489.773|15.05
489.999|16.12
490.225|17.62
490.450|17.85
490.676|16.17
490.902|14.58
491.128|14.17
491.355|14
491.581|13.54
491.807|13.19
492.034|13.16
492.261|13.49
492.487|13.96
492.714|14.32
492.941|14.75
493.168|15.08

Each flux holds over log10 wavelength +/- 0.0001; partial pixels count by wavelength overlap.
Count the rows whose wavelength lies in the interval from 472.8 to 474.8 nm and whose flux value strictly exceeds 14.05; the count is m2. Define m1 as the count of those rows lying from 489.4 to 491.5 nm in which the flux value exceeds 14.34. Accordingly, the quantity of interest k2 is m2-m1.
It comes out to -1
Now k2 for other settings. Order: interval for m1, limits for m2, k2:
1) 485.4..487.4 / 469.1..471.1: 2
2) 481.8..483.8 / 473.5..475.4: 4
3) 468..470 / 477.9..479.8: -1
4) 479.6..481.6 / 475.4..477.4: 1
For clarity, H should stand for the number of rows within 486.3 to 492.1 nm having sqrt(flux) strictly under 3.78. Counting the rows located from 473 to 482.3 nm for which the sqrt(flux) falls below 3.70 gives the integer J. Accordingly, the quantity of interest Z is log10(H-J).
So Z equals 0.48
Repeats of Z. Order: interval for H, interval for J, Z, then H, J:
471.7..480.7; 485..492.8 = 1.23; 27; 10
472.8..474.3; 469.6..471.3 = 0.30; 4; 2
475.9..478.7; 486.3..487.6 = 0.85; 9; 2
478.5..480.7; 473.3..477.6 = 0.70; 7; 2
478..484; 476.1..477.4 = 1.26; 18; 0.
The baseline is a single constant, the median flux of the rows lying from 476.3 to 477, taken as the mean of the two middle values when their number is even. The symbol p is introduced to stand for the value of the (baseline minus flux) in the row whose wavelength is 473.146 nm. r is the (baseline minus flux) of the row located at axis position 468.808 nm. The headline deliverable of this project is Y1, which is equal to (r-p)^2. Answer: 0.9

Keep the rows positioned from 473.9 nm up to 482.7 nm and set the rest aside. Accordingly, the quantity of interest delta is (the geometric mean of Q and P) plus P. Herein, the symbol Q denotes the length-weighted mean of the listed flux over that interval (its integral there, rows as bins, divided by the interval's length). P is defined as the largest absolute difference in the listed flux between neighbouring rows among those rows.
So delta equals 6.8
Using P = 1.8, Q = 14.2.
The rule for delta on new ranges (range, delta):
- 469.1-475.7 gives 4.1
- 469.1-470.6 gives 3.3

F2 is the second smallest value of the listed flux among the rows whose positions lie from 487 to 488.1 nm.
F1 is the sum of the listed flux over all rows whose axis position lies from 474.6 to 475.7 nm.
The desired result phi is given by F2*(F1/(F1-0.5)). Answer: 13.9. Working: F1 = 72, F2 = 13.79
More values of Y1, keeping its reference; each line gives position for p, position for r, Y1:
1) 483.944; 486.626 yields 4.7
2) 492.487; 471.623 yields 0.0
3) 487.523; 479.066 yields 2.4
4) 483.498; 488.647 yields 0.1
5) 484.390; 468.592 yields 1.3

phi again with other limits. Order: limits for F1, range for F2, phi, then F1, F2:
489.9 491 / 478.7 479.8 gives 11.7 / 82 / 11.58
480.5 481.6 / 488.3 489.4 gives 14.0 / 70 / 13.94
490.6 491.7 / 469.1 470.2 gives 13.8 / 72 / 13.74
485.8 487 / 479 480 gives 11.7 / 67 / 11.58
